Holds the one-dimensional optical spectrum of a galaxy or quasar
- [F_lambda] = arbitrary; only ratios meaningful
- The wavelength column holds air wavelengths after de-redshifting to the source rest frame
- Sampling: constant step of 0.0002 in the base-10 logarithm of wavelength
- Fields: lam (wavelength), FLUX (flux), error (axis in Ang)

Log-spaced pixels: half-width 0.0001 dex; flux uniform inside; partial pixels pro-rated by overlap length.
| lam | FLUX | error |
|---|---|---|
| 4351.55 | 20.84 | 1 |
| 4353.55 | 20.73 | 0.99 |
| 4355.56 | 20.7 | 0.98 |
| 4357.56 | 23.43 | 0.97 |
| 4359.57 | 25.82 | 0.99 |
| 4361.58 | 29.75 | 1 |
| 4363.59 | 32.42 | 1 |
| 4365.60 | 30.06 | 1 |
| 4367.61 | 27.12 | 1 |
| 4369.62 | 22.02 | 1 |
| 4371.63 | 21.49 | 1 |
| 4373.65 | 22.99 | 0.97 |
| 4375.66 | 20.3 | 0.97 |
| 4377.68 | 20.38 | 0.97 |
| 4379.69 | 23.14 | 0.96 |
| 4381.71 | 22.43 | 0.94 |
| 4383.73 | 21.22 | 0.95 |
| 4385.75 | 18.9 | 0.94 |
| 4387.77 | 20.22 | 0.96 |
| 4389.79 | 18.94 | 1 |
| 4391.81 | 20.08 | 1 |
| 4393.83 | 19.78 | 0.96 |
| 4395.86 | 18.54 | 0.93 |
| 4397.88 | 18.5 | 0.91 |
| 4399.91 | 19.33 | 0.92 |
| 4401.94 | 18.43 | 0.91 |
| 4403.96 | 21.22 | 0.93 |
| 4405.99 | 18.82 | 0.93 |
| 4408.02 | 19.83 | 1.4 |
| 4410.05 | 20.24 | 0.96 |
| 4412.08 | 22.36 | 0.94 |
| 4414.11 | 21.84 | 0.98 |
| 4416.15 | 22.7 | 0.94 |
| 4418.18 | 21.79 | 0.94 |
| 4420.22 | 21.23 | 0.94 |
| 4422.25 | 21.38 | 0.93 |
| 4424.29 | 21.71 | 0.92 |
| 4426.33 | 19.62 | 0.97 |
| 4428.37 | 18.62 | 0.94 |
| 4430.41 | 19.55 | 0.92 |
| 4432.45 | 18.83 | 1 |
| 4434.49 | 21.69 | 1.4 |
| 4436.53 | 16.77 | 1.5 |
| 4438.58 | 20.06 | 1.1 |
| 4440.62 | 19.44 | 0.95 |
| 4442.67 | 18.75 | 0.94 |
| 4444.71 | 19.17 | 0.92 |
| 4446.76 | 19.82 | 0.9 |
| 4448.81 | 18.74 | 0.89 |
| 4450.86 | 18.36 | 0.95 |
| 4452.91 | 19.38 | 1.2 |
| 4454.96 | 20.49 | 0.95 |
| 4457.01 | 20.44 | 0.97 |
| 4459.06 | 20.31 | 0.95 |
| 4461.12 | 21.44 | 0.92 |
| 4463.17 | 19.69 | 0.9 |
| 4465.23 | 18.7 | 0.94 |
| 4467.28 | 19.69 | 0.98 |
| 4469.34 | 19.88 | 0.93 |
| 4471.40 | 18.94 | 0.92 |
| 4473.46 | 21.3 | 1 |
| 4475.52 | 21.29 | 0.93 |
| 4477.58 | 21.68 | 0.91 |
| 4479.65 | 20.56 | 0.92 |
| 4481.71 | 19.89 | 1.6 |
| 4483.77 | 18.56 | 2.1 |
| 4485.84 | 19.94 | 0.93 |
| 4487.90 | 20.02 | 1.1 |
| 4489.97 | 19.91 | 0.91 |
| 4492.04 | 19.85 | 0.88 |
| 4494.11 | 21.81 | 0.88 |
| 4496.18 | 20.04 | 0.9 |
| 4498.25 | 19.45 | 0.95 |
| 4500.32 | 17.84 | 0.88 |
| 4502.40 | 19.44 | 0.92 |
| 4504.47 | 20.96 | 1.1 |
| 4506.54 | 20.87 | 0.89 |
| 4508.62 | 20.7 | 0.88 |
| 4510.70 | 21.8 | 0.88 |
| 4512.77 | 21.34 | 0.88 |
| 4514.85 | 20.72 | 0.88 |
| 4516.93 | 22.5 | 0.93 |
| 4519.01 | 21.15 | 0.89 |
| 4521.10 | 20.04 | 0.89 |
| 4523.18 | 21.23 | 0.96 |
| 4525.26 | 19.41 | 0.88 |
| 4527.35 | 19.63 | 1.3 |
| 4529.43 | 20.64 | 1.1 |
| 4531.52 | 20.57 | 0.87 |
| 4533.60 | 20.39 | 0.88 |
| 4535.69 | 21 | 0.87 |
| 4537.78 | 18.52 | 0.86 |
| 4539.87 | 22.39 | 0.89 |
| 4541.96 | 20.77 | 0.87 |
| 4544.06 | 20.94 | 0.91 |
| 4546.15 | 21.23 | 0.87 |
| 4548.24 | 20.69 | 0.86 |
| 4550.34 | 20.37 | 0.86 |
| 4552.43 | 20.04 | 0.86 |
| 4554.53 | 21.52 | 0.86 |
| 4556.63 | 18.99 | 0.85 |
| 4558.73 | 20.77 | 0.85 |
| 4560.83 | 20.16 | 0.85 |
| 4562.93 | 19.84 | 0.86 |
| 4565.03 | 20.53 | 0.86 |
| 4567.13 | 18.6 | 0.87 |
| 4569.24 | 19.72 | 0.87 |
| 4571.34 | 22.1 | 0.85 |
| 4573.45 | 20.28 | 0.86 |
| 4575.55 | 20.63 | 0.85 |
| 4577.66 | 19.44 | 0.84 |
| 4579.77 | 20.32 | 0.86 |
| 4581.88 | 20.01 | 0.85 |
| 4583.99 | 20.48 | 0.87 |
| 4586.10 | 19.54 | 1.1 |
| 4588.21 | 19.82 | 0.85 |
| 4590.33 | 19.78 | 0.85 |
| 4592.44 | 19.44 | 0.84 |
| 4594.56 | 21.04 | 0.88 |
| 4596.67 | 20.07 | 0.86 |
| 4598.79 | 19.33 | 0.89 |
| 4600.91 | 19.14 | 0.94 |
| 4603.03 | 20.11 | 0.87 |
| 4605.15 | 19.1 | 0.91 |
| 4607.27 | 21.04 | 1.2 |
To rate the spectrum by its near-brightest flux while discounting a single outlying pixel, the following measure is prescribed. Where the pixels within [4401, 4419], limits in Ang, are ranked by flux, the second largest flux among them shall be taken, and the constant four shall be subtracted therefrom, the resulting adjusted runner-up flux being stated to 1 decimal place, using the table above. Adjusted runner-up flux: 18.4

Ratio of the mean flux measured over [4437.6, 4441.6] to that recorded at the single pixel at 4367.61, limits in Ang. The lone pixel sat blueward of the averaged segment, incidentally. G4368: 0.73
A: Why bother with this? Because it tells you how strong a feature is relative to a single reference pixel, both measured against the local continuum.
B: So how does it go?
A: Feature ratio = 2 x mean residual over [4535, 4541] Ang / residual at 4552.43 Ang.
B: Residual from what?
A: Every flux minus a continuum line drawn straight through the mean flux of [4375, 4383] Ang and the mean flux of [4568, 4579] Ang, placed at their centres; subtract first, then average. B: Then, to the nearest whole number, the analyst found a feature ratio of 0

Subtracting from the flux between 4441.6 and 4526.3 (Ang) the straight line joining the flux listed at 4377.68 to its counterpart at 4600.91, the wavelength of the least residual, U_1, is 4500.32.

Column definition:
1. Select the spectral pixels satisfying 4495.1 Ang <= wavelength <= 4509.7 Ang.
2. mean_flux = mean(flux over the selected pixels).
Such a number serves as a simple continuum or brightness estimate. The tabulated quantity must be 19.9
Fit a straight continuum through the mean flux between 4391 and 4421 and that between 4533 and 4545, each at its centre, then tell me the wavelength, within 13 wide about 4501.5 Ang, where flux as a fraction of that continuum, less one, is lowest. 4500.32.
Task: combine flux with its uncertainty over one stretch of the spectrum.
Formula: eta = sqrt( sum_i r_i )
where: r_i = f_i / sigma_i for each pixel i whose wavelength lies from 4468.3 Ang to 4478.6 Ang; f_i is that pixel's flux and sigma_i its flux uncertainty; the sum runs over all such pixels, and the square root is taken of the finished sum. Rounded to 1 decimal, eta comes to 10.5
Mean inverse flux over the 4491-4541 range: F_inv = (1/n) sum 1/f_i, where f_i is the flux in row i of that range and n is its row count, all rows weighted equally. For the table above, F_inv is 0.0489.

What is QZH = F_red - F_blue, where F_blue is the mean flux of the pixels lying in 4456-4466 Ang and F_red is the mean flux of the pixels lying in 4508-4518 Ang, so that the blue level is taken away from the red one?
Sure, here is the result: 1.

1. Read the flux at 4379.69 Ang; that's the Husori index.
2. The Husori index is 23.14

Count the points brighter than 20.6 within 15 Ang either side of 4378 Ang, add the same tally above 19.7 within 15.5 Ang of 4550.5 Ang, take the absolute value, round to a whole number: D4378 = 22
